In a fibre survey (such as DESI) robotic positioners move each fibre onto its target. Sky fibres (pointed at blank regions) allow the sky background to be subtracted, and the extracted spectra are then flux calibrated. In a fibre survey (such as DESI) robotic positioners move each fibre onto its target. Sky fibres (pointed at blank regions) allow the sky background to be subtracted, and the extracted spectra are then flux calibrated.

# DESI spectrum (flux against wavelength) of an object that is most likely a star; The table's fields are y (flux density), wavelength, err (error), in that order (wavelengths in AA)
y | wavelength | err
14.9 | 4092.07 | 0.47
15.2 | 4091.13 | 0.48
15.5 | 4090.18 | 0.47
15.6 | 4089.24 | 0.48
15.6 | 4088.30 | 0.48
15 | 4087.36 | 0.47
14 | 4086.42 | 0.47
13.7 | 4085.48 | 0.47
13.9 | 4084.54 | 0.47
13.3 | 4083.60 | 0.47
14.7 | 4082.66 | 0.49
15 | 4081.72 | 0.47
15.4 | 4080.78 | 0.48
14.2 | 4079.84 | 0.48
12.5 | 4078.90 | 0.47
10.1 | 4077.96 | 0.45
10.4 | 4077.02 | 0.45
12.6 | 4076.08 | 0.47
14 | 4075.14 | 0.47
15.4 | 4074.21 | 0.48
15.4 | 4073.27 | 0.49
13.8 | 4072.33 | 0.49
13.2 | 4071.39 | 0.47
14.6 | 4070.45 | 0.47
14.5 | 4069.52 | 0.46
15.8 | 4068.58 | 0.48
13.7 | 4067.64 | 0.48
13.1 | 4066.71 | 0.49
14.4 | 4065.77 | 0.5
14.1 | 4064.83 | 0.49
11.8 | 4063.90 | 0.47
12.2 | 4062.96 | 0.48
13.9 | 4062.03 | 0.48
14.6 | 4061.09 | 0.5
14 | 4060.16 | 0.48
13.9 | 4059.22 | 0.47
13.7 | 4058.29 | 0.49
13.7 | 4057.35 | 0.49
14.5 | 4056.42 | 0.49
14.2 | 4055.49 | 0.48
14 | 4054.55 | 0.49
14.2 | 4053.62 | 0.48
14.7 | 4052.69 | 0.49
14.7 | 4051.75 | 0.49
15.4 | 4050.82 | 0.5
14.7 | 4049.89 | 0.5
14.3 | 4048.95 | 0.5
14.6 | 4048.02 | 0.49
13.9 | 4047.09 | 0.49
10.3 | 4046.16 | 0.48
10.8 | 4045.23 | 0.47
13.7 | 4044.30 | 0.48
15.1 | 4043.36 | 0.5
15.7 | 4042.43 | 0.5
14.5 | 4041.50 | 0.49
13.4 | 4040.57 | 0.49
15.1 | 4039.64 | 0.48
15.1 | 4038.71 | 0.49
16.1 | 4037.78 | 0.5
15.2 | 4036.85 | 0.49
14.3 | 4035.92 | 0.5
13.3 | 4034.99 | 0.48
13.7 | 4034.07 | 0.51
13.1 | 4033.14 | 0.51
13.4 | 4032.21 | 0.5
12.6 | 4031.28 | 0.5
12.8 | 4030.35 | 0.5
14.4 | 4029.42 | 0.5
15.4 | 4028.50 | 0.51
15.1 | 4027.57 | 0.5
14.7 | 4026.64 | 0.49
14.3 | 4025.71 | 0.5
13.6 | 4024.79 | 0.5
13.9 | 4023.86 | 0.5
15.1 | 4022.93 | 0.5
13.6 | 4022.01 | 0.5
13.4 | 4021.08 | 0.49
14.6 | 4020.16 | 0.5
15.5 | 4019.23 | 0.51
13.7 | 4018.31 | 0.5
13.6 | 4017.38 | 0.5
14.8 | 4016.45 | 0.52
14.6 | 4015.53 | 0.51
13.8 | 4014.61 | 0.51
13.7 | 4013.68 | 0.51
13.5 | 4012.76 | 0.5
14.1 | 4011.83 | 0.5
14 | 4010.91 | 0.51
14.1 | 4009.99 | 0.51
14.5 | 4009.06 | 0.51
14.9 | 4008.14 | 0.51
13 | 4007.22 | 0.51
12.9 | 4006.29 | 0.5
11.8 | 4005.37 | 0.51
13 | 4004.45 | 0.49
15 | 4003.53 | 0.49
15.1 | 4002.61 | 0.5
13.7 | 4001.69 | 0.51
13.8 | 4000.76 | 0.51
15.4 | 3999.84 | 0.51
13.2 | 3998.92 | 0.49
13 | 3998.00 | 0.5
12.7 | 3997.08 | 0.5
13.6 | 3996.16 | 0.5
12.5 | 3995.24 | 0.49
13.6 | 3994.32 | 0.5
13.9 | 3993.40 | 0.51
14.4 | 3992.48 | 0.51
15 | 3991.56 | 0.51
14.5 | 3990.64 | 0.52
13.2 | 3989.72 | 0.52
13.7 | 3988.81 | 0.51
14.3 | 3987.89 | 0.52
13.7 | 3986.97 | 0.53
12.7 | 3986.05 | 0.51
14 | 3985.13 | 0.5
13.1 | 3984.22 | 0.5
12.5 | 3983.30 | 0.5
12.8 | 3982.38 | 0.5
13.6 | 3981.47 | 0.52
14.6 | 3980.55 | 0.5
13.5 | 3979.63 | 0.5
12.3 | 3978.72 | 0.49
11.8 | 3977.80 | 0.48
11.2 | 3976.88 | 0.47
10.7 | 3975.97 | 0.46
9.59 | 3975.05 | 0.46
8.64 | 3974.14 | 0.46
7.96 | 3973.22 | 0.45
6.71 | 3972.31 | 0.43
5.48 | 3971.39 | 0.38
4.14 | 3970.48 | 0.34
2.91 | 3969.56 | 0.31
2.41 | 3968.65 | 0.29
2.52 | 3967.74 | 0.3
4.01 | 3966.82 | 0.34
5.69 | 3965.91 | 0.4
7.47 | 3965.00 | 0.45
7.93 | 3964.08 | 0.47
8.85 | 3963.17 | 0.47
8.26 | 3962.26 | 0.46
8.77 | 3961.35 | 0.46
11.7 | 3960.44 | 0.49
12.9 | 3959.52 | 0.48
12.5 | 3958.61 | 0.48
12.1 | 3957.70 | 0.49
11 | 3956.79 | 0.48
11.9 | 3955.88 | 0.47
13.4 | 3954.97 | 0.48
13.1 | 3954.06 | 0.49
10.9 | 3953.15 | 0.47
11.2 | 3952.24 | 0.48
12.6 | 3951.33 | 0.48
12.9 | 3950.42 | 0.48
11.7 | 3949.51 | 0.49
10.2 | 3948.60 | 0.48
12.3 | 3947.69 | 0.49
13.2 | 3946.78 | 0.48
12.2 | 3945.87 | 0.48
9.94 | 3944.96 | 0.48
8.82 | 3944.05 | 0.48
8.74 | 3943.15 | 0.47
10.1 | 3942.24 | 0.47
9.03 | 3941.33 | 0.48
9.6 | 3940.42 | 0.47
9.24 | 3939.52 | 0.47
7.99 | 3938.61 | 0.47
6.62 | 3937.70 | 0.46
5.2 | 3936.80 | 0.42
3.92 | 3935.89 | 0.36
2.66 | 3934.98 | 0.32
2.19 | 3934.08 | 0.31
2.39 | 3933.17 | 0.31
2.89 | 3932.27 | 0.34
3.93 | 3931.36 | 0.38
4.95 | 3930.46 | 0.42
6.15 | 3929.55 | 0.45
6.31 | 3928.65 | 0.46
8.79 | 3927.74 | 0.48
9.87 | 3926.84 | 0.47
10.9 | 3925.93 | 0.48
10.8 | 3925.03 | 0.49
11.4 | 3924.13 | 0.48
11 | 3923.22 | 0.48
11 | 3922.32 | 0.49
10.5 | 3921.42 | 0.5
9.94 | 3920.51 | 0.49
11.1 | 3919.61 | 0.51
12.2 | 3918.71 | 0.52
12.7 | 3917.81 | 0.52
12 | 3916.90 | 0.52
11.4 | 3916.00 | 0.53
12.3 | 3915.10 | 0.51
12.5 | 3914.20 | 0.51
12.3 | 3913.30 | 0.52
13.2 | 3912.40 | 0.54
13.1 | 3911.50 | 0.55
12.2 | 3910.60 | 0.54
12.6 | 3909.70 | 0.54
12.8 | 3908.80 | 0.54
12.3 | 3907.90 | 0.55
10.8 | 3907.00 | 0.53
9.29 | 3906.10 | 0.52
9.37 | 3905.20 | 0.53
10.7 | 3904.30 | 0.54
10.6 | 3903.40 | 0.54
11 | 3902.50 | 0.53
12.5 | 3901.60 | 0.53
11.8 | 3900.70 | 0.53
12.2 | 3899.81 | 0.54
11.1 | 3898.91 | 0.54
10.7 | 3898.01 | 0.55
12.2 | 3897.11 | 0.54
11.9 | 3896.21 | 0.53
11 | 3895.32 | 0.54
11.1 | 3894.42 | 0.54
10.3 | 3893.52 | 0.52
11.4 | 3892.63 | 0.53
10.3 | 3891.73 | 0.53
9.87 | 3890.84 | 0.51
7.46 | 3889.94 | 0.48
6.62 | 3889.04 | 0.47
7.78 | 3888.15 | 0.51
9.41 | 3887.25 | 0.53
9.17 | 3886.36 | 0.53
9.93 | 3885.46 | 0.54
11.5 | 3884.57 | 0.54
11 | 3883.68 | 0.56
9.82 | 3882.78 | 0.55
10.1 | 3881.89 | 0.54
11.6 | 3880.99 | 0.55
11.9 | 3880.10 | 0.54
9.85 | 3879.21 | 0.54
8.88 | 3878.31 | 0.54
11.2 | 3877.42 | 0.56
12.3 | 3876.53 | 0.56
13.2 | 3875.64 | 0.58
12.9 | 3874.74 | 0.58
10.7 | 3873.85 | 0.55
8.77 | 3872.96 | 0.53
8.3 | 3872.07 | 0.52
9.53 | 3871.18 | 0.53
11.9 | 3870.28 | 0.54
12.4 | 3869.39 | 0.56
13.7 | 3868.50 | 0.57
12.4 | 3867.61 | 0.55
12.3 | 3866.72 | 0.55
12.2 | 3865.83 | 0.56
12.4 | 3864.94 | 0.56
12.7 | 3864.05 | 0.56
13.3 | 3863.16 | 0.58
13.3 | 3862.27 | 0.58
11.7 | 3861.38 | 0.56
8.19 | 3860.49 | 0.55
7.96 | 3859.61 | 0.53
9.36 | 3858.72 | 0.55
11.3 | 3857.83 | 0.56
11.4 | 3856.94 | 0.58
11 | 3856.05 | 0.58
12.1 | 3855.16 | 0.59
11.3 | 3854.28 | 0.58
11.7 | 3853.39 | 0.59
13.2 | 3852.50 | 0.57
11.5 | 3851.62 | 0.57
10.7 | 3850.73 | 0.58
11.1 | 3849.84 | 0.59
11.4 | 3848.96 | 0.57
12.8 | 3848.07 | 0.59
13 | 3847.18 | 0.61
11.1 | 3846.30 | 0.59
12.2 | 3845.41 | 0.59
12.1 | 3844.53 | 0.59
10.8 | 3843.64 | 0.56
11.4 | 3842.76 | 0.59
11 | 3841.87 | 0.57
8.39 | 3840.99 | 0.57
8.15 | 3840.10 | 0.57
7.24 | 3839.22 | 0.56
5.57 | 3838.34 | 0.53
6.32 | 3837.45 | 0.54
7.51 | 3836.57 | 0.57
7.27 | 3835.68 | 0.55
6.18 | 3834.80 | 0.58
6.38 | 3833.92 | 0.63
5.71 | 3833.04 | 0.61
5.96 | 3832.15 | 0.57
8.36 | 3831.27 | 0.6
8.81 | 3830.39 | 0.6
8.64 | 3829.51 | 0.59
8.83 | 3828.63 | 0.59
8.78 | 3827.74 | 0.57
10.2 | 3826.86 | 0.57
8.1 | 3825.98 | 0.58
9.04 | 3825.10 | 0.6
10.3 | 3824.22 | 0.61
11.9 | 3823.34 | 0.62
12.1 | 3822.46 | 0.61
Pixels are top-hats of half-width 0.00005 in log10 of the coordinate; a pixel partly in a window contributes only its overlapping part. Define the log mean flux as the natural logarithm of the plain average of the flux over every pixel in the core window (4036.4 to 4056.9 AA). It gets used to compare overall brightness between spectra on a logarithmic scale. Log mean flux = 2.7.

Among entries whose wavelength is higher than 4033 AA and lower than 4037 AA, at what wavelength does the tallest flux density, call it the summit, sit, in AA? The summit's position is 4036.85 AA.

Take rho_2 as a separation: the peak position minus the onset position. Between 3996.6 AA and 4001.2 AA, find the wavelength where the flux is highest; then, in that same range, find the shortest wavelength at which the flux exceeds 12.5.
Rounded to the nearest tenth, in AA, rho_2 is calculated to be 2.8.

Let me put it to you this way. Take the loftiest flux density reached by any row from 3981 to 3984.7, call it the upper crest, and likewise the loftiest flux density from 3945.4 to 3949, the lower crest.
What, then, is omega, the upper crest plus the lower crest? 27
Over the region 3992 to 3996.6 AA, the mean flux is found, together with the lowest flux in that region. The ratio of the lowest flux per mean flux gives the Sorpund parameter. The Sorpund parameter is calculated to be 0.92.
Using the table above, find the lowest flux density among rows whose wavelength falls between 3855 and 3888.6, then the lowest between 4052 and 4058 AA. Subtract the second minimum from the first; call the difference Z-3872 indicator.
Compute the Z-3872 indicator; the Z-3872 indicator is -5.9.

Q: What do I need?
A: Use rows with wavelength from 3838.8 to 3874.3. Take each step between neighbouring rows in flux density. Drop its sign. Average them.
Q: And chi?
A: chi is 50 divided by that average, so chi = 52.2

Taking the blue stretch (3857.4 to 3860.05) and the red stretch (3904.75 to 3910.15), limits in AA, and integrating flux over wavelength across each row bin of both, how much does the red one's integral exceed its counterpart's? 35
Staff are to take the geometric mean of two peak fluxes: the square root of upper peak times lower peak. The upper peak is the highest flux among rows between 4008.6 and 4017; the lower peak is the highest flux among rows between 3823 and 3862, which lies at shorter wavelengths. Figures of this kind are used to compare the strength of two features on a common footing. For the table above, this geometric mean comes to 14.0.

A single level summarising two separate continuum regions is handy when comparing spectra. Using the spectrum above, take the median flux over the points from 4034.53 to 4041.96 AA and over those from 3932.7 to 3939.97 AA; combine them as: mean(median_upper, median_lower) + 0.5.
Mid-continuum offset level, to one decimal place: 10.2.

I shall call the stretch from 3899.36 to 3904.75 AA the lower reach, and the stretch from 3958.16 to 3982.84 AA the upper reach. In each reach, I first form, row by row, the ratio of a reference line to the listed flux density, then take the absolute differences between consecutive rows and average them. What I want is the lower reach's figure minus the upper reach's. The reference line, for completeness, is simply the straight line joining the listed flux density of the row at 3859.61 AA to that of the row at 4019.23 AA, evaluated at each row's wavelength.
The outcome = -0.31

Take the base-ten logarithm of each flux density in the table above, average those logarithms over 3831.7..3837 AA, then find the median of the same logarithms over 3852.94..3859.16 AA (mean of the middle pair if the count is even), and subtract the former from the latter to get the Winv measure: 0.24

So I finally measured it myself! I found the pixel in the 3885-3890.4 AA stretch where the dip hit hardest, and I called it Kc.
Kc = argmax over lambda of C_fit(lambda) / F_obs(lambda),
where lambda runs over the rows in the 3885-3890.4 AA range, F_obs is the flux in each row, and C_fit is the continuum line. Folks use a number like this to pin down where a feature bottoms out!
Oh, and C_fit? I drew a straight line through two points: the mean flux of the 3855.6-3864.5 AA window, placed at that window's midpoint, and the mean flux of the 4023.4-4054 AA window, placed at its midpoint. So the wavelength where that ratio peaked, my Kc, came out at 3889.04 AA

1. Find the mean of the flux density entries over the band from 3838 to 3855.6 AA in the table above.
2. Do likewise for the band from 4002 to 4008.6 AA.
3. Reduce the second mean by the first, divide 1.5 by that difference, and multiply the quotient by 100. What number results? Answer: 53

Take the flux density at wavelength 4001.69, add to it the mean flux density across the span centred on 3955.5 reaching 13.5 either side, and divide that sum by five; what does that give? 4.74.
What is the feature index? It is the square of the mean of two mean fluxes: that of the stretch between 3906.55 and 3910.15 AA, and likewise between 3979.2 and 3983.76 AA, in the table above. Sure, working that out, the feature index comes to 163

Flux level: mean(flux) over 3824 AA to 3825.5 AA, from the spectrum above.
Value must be 10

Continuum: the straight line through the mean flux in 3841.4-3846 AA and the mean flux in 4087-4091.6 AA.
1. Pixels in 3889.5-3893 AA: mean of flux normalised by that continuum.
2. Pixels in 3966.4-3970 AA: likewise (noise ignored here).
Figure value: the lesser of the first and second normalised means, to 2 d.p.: 0.22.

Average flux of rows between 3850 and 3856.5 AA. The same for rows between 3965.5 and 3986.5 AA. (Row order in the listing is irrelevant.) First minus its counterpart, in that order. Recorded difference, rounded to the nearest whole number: 2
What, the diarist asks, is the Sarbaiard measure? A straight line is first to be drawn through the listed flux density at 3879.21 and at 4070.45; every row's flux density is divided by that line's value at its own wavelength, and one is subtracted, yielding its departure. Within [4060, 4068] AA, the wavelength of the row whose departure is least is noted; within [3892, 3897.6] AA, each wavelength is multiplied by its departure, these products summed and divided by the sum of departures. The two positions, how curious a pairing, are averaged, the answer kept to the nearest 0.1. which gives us 3979.7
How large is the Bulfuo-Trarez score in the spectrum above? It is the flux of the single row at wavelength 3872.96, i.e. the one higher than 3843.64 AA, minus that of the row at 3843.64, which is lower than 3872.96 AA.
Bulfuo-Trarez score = -2.0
